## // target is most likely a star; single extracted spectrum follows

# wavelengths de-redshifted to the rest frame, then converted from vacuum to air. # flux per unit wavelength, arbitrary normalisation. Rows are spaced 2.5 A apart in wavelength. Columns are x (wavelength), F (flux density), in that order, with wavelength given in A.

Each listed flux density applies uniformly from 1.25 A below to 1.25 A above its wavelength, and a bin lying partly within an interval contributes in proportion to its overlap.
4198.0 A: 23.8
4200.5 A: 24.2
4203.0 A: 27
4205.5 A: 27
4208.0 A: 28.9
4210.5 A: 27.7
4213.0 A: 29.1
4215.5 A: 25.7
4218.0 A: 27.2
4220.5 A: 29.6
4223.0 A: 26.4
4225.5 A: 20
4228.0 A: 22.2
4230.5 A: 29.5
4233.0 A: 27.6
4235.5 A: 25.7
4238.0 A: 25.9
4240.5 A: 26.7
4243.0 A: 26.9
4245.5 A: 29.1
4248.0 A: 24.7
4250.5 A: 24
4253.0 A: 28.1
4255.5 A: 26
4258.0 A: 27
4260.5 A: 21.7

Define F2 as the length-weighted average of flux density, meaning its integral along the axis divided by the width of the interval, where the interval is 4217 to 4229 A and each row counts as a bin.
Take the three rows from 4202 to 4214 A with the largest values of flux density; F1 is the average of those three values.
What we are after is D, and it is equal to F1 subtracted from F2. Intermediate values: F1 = 28.6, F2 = 25.1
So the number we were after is -3.5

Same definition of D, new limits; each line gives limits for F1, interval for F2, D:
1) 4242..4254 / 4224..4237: -3.0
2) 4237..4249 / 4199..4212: -0.6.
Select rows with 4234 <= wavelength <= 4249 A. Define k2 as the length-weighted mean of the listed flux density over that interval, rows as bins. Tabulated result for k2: 26.5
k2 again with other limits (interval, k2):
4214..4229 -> 25.3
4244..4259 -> 26.5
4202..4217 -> 27.6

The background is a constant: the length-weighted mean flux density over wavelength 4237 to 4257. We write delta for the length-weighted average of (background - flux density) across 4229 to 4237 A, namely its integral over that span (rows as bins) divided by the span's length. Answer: -0.9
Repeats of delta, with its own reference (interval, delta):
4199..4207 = 0.4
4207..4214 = -2.1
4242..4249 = -0.5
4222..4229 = 3.7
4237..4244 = -0.1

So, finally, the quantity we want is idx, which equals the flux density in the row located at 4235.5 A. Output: 25.7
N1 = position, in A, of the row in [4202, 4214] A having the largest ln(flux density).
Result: 4213.0 A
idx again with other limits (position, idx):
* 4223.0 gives 26.4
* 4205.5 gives 27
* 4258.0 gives 27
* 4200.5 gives 24.2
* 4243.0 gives 26.9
